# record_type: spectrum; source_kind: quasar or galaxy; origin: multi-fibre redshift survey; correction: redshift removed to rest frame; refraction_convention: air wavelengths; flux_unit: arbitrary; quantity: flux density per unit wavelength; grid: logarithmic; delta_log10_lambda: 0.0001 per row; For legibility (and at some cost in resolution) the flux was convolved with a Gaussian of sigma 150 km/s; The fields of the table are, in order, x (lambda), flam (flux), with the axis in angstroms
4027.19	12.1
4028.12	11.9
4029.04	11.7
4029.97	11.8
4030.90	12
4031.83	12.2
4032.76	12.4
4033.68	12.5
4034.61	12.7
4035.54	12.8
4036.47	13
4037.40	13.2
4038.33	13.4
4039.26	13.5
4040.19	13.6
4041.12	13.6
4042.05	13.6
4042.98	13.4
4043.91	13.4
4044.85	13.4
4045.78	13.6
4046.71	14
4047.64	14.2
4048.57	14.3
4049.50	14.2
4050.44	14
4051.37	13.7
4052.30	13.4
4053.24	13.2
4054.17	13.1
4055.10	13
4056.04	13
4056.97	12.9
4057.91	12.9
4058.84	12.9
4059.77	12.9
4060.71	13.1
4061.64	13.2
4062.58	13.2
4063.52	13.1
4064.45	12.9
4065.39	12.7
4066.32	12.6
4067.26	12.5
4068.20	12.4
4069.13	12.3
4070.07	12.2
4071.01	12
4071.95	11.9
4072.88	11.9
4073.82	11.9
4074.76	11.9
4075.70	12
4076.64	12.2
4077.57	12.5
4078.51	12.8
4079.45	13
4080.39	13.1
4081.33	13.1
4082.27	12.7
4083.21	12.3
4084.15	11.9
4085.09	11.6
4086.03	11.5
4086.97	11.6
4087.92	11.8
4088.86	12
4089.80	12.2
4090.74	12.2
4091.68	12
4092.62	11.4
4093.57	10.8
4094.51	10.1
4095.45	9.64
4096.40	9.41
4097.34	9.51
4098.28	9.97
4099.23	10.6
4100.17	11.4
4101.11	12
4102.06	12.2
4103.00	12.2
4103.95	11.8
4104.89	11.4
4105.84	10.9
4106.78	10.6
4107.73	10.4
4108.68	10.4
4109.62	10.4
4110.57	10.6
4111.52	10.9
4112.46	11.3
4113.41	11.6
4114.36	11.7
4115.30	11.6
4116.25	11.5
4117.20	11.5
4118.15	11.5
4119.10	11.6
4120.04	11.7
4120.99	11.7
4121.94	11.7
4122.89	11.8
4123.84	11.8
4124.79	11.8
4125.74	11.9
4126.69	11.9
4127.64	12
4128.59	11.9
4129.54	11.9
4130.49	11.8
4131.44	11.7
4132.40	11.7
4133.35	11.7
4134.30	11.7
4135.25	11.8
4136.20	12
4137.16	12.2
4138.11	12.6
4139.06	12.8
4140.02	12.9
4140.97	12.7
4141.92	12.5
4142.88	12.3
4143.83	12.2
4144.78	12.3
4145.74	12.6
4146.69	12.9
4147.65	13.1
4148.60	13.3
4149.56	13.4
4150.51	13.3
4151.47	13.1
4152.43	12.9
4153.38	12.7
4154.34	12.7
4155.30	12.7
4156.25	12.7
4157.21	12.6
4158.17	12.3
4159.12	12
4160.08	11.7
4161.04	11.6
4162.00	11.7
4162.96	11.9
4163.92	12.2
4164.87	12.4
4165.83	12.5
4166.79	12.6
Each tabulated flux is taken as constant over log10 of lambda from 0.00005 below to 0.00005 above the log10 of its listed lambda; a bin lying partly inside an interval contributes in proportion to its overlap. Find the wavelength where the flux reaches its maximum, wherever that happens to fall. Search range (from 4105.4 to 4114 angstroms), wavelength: 4113.41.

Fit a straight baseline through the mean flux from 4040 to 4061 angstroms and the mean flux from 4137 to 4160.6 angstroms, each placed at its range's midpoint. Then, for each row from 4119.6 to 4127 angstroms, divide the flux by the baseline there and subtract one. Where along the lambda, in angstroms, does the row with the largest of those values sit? 4126.69 angstroms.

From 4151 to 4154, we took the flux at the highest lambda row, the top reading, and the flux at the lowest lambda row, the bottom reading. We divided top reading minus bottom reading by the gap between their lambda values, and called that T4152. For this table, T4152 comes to -0.2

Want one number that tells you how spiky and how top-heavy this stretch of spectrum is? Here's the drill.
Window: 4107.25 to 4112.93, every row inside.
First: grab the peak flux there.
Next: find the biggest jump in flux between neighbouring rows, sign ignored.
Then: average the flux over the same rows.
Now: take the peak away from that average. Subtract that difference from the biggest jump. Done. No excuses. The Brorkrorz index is 1.0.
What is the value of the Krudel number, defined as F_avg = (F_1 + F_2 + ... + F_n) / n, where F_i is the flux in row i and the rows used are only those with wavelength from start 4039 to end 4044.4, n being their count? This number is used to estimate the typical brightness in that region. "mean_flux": 13.5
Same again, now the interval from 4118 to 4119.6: 11.6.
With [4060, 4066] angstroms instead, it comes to 13.0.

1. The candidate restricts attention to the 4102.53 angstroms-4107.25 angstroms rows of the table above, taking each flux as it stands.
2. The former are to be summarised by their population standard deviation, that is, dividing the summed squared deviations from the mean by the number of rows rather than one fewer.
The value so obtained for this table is 0.58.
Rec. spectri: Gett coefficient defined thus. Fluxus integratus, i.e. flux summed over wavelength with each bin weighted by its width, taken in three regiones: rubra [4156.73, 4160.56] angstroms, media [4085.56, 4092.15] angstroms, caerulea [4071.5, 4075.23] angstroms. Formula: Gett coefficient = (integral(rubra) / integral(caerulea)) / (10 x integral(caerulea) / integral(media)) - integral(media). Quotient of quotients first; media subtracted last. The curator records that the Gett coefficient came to -78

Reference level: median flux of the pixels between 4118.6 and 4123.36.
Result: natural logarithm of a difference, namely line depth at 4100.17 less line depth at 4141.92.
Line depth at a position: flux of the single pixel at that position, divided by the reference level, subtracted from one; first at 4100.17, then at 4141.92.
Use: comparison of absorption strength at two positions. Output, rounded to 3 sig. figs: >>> -2.36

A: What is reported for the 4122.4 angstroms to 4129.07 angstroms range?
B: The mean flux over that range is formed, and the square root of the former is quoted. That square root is 3.45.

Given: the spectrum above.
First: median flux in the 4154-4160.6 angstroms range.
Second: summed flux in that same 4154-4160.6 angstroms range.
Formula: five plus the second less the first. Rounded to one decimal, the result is 79.1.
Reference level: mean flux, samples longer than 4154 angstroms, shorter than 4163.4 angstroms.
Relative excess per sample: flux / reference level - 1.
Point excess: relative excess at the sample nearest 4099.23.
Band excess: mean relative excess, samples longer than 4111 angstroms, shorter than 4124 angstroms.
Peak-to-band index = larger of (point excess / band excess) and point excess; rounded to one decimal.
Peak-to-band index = 2.5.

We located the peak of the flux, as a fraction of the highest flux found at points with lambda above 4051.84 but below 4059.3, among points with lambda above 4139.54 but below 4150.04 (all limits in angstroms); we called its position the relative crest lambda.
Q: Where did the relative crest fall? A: 4149.56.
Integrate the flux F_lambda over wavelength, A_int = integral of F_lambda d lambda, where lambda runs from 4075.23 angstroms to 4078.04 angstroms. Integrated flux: 34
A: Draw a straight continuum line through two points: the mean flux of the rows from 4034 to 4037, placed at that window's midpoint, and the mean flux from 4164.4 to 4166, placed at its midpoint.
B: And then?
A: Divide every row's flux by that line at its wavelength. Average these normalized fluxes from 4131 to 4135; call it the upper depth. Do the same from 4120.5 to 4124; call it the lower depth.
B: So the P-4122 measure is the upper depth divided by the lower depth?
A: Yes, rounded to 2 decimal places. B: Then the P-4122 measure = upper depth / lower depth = 1.00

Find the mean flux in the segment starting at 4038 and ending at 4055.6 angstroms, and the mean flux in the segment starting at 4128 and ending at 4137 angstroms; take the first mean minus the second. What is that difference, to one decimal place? 1.8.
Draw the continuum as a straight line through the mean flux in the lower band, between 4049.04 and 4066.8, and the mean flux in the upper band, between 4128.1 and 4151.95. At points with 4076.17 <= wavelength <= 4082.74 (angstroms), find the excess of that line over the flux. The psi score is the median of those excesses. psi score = 0.17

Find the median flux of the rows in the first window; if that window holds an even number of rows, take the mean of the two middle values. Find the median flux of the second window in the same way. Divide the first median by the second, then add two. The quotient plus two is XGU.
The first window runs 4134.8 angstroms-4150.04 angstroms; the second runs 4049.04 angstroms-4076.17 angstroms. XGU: 2.98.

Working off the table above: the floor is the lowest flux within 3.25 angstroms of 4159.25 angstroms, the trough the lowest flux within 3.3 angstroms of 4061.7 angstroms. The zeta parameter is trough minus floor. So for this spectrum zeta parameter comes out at 1.3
